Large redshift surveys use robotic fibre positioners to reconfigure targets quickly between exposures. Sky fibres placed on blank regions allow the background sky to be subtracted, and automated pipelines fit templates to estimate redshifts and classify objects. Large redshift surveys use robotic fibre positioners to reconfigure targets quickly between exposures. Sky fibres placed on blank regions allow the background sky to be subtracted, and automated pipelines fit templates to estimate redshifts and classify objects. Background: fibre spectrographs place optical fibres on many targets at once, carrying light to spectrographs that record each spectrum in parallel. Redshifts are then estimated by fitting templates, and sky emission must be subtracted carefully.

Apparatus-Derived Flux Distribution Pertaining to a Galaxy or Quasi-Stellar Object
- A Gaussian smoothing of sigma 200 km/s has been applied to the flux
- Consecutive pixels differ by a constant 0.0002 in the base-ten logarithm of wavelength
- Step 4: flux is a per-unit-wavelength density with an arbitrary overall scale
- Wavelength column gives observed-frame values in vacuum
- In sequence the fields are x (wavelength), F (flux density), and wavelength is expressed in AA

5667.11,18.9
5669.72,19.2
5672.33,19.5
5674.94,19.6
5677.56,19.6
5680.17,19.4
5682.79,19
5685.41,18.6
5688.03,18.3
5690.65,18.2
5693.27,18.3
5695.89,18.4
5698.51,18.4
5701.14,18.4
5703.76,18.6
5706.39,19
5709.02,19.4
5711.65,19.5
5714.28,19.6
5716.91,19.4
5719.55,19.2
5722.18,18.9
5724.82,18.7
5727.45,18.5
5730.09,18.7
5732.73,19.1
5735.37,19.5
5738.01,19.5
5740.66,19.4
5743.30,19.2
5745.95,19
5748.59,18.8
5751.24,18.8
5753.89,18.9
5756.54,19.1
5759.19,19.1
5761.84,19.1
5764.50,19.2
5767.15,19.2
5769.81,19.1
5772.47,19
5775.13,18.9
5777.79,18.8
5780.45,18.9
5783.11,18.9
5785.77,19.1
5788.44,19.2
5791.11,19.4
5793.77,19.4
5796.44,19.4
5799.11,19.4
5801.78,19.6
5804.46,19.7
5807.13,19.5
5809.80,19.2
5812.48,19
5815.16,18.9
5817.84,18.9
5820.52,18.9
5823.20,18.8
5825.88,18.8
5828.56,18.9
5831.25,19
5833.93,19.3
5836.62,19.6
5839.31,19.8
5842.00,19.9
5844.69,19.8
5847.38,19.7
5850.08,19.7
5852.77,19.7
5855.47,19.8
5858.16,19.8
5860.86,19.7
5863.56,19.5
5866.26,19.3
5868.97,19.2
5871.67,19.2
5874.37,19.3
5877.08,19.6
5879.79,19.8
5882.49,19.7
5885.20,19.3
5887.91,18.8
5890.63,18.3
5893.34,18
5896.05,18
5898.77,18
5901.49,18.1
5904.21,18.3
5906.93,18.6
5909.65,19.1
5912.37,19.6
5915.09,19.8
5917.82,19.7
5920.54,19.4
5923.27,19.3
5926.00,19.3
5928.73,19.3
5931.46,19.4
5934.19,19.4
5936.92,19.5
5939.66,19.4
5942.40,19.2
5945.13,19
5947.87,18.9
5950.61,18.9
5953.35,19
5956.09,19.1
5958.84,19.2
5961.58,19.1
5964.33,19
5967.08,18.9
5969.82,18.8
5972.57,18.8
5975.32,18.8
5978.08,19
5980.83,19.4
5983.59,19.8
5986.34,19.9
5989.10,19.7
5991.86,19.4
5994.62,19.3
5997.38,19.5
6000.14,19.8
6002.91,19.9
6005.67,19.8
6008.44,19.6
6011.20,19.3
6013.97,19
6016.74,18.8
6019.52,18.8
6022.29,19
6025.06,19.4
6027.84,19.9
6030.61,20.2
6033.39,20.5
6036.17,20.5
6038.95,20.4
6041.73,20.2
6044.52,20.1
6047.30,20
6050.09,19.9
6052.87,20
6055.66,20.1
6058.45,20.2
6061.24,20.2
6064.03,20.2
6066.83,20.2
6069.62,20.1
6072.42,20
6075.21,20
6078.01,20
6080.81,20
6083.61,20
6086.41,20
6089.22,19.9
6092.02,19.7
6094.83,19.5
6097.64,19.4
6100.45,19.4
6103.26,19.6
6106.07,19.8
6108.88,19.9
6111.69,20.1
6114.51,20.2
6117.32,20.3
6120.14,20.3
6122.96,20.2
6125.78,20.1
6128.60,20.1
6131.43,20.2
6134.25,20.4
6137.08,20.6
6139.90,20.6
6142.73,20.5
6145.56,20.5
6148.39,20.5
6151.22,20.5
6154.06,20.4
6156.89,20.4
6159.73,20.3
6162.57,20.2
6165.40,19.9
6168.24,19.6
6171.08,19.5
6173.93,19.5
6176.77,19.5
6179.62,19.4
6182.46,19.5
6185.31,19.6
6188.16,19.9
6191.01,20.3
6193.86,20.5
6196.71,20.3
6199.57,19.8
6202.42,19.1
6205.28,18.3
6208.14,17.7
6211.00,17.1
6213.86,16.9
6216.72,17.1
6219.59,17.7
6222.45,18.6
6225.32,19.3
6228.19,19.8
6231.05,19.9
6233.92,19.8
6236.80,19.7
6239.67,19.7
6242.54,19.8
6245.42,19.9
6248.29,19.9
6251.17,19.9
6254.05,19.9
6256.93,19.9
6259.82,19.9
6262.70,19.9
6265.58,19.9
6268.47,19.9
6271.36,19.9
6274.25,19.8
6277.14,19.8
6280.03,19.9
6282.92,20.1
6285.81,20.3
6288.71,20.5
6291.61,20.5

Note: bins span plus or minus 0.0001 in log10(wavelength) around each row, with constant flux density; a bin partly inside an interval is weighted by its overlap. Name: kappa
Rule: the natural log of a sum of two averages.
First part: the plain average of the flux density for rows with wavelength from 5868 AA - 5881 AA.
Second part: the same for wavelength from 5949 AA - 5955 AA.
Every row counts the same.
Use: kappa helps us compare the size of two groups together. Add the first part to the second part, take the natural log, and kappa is 3.65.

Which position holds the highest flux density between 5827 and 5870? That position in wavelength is 5842.00 AA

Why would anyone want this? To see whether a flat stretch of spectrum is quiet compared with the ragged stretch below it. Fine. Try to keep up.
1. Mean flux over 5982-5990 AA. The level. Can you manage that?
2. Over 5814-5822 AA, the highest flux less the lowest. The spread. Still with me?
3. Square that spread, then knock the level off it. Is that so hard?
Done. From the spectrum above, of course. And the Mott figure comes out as -19.8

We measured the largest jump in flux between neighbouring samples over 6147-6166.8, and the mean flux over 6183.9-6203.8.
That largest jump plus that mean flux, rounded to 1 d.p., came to 20.2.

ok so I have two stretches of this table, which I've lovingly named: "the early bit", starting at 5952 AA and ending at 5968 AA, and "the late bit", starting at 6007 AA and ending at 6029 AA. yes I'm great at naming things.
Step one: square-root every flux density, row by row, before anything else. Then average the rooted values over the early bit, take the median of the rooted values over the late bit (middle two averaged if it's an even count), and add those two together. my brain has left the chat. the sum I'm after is 8.74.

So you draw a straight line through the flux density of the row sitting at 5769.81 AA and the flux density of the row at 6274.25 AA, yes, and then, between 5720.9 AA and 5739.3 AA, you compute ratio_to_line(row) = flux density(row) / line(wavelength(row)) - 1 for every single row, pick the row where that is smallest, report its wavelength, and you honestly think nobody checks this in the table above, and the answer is 5727.45 AA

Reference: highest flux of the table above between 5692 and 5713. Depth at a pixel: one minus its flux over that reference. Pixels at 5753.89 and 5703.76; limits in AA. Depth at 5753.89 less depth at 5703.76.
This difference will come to -0.02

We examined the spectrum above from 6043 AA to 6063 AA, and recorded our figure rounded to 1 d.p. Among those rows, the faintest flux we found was 19.9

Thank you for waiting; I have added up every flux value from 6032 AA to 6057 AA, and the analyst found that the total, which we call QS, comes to 182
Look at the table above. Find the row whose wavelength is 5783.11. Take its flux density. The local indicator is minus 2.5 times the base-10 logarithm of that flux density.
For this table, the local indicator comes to -3.19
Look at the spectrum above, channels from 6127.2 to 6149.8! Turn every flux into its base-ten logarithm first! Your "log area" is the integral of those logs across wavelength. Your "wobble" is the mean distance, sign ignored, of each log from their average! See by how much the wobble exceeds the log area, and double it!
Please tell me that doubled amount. -59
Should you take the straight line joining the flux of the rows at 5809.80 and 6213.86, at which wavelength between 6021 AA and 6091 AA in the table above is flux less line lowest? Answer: 6022.29 AA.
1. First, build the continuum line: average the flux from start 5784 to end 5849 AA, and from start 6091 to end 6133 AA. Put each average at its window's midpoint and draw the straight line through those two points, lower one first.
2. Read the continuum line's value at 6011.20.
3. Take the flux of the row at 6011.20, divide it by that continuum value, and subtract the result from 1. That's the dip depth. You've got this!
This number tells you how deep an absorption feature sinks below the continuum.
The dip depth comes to 0.021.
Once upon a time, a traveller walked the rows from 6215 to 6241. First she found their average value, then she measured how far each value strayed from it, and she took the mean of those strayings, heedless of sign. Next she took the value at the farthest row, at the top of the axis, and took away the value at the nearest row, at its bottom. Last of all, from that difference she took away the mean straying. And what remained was 1.8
